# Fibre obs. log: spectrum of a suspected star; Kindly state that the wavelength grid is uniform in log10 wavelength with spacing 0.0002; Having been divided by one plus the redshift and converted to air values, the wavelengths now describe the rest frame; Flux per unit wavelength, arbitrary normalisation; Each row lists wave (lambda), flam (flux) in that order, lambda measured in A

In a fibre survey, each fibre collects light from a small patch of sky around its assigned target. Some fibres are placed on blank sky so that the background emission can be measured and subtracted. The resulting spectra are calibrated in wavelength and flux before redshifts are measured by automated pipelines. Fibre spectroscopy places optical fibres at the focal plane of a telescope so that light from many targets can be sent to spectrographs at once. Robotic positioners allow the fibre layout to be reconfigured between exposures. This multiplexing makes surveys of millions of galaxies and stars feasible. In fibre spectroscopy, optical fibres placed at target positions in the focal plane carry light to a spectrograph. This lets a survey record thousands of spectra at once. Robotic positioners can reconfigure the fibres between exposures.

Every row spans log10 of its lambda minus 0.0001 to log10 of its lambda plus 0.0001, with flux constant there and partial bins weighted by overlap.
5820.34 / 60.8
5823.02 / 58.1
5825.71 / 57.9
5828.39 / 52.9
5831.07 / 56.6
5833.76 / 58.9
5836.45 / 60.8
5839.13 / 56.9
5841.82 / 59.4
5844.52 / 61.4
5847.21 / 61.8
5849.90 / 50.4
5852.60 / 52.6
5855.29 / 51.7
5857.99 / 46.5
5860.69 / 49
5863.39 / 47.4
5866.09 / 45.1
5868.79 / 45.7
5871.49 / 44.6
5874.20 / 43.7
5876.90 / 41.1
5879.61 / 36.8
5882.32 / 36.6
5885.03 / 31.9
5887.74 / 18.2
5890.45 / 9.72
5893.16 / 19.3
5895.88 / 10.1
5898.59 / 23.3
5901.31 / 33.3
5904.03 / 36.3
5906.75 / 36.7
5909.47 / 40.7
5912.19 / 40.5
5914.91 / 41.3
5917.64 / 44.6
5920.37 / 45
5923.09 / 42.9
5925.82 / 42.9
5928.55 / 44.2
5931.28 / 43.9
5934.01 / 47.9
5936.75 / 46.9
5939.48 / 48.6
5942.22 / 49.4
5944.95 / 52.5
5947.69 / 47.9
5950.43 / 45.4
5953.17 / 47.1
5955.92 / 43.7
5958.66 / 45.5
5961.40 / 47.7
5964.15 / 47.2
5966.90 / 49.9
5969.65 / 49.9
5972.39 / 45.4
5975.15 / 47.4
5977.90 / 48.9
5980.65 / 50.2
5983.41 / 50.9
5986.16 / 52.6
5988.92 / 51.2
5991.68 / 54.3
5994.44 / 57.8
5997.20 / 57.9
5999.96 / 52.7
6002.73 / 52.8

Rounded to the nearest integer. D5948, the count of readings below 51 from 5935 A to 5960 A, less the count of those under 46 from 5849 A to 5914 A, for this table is -10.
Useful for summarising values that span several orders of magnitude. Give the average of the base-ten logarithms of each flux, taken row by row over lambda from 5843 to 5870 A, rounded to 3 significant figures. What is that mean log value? 1.71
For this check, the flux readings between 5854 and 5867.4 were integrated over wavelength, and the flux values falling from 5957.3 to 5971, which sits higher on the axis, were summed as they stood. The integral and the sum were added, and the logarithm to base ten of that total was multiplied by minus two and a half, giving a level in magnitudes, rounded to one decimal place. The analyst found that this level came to -7.4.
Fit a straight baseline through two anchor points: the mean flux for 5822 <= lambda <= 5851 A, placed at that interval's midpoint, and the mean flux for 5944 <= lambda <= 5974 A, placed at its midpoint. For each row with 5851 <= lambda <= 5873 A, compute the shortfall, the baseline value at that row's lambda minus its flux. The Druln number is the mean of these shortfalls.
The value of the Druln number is 8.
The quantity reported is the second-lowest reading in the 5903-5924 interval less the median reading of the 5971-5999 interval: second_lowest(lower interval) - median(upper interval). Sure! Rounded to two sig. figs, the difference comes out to -14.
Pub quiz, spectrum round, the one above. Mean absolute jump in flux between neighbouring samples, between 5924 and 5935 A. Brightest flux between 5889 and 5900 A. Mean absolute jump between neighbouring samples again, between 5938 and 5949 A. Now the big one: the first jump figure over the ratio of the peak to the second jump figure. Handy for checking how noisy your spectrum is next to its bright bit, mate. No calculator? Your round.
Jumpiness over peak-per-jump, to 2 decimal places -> 0.23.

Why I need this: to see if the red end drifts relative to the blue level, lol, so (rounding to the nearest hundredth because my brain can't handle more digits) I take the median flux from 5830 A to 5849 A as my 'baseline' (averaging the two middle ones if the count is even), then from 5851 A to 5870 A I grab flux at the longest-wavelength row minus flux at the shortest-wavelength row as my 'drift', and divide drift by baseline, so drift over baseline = -0.12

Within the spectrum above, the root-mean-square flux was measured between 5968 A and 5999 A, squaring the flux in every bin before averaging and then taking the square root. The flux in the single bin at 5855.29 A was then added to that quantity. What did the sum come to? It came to 103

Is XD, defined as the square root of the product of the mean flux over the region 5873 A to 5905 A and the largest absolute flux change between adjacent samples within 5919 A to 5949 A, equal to 11.4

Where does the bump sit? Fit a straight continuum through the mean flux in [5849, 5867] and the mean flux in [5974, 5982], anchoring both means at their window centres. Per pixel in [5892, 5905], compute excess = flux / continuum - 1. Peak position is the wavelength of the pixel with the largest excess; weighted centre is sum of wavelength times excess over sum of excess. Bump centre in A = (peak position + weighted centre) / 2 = 5900.7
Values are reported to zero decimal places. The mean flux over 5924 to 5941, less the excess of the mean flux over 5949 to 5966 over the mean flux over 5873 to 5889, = 34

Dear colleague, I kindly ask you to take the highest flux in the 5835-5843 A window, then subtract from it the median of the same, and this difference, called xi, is 1.4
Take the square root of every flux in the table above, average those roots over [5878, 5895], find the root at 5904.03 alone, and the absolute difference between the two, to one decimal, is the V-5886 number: 1.1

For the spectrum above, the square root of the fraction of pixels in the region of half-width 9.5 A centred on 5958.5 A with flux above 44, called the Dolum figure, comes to 0.93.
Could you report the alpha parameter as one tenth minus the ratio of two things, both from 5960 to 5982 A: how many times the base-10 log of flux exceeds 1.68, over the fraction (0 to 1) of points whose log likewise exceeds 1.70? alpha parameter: -32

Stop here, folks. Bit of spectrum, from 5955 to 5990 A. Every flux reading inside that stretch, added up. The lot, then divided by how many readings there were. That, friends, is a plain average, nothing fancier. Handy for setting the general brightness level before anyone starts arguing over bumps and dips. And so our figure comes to 49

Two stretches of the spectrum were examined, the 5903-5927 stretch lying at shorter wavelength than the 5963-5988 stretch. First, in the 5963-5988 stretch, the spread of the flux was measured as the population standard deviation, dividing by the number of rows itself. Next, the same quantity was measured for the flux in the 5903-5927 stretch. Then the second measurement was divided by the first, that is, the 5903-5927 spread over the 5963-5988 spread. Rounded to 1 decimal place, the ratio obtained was 1.4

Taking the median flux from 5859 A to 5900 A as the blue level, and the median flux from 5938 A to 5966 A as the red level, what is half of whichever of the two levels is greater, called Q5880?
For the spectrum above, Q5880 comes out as 23.7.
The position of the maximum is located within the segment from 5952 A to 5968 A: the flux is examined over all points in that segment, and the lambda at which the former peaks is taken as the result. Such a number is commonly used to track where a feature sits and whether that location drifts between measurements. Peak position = 5966.90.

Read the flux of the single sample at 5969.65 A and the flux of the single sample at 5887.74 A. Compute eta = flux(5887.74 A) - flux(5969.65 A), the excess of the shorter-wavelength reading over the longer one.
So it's -32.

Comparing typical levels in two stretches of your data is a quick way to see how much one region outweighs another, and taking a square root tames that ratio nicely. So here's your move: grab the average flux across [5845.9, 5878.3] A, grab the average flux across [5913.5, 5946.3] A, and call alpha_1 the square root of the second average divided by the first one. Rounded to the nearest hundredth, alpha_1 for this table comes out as 0.97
